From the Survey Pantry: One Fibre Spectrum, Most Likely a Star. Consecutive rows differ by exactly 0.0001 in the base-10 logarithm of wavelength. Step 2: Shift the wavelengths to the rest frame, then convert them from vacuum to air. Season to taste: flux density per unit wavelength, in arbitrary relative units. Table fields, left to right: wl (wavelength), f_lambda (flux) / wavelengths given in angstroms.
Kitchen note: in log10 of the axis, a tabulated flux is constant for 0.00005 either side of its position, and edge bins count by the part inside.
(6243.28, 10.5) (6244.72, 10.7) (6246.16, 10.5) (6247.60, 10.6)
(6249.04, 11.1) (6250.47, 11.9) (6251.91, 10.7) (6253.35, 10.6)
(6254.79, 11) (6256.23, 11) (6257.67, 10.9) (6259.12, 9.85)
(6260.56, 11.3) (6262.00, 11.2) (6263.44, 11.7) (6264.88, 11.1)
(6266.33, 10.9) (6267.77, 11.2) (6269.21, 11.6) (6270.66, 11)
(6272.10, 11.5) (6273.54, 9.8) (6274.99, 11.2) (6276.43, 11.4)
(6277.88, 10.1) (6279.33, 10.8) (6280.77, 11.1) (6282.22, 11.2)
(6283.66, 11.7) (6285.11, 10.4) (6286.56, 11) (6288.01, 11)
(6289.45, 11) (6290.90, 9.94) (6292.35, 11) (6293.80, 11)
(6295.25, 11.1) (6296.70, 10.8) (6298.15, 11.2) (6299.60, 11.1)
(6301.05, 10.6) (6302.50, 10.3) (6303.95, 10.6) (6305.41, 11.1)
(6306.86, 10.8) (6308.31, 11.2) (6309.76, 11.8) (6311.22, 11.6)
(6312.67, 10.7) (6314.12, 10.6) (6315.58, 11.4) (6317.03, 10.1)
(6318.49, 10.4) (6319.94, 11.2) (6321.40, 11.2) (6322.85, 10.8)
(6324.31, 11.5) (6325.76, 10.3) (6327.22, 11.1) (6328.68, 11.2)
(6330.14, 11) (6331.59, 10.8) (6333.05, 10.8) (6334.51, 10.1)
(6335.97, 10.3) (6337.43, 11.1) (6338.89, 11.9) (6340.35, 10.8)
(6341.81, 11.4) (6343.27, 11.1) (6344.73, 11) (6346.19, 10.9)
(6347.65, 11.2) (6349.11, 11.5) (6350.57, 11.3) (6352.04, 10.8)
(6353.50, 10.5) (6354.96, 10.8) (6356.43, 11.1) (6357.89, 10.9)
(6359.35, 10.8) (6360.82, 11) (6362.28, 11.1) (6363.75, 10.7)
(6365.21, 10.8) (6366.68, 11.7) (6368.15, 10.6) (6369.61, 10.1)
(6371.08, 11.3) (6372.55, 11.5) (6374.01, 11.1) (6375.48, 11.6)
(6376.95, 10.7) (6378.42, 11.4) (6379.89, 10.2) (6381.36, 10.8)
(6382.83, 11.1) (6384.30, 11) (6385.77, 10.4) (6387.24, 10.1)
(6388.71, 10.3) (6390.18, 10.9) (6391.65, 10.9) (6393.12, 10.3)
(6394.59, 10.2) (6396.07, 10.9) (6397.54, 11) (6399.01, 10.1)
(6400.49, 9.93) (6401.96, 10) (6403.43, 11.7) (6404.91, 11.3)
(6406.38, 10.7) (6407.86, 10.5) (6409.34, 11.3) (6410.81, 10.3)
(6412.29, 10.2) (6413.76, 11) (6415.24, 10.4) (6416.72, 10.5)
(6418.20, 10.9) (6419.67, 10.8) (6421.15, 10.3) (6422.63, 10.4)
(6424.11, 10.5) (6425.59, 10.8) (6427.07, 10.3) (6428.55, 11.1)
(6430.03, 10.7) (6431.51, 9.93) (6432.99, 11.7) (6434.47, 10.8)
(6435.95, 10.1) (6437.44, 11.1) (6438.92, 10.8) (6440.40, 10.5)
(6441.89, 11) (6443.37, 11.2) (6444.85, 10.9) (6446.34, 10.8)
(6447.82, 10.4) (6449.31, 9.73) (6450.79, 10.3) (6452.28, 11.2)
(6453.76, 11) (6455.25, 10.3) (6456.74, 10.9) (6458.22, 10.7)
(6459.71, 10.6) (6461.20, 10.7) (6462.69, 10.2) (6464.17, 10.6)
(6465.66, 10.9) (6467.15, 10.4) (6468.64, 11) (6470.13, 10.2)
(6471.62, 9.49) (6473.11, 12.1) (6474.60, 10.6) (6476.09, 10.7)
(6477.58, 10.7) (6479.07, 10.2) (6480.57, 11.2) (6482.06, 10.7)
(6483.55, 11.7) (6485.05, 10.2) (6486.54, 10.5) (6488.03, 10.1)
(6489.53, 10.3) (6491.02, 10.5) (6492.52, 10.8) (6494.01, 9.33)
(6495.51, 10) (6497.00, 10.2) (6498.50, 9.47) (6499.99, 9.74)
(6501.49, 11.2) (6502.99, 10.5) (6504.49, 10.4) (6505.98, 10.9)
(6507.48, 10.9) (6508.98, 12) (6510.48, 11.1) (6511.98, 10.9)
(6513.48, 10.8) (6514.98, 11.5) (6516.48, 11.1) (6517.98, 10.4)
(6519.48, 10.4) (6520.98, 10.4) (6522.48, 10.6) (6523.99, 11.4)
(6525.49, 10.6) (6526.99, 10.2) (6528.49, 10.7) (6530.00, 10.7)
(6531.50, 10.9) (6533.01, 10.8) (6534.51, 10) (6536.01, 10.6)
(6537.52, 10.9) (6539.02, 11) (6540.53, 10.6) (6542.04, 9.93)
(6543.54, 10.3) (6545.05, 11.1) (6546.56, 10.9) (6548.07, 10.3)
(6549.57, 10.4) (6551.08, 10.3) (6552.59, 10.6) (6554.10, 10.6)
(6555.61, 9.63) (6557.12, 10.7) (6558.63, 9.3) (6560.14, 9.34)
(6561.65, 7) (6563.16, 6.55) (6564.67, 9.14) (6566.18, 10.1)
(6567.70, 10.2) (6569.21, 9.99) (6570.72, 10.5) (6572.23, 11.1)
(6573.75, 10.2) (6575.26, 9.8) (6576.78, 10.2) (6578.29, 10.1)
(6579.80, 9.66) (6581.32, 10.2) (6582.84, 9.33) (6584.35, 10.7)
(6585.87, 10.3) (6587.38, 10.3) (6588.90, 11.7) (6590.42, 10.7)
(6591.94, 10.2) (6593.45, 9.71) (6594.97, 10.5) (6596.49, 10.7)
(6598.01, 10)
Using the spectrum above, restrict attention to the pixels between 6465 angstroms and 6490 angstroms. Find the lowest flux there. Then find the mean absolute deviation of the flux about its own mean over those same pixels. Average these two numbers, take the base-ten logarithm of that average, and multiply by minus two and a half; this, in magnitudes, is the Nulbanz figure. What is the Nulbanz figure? -1.74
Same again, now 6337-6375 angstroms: -1.79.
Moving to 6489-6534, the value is -1.72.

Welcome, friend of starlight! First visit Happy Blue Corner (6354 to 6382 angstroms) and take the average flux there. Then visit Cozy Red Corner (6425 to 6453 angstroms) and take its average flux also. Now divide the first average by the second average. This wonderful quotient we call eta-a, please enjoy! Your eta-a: 1.02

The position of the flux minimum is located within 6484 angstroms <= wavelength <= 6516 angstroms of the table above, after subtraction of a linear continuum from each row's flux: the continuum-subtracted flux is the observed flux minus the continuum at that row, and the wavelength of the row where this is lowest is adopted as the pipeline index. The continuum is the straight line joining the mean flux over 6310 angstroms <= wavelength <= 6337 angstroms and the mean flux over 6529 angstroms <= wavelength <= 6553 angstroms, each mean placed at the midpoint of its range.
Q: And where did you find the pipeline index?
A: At 6494.01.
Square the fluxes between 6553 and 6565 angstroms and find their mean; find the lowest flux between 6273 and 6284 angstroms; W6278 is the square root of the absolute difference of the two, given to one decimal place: 8.6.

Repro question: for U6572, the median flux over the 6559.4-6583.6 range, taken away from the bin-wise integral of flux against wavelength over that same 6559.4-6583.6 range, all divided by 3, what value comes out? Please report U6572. 74.0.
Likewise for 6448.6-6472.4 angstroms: 79.9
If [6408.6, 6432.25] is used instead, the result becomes 80.0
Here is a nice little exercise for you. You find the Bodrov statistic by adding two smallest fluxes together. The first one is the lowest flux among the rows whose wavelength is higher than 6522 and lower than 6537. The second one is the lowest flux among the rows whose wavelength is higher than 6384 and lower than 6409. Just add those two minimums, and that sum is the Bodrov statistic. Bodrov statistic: 19.9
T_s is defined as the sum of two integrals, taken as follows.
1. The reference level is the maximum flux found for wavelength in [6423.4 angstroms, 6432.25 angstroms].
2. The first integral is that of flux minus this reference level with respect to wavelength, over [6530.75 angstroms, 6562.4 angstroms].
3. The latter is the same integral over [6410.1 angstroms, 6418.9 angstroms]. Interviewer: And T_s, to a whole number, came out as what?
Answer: -32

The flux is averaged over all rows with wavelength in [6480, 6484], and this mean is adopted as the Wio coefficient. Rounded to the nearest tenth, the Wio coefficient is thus 11.2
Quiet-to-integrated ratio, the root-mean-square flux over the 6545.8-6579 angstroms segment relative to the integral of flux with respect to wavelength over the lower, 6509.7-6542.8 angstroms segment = 0.0280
